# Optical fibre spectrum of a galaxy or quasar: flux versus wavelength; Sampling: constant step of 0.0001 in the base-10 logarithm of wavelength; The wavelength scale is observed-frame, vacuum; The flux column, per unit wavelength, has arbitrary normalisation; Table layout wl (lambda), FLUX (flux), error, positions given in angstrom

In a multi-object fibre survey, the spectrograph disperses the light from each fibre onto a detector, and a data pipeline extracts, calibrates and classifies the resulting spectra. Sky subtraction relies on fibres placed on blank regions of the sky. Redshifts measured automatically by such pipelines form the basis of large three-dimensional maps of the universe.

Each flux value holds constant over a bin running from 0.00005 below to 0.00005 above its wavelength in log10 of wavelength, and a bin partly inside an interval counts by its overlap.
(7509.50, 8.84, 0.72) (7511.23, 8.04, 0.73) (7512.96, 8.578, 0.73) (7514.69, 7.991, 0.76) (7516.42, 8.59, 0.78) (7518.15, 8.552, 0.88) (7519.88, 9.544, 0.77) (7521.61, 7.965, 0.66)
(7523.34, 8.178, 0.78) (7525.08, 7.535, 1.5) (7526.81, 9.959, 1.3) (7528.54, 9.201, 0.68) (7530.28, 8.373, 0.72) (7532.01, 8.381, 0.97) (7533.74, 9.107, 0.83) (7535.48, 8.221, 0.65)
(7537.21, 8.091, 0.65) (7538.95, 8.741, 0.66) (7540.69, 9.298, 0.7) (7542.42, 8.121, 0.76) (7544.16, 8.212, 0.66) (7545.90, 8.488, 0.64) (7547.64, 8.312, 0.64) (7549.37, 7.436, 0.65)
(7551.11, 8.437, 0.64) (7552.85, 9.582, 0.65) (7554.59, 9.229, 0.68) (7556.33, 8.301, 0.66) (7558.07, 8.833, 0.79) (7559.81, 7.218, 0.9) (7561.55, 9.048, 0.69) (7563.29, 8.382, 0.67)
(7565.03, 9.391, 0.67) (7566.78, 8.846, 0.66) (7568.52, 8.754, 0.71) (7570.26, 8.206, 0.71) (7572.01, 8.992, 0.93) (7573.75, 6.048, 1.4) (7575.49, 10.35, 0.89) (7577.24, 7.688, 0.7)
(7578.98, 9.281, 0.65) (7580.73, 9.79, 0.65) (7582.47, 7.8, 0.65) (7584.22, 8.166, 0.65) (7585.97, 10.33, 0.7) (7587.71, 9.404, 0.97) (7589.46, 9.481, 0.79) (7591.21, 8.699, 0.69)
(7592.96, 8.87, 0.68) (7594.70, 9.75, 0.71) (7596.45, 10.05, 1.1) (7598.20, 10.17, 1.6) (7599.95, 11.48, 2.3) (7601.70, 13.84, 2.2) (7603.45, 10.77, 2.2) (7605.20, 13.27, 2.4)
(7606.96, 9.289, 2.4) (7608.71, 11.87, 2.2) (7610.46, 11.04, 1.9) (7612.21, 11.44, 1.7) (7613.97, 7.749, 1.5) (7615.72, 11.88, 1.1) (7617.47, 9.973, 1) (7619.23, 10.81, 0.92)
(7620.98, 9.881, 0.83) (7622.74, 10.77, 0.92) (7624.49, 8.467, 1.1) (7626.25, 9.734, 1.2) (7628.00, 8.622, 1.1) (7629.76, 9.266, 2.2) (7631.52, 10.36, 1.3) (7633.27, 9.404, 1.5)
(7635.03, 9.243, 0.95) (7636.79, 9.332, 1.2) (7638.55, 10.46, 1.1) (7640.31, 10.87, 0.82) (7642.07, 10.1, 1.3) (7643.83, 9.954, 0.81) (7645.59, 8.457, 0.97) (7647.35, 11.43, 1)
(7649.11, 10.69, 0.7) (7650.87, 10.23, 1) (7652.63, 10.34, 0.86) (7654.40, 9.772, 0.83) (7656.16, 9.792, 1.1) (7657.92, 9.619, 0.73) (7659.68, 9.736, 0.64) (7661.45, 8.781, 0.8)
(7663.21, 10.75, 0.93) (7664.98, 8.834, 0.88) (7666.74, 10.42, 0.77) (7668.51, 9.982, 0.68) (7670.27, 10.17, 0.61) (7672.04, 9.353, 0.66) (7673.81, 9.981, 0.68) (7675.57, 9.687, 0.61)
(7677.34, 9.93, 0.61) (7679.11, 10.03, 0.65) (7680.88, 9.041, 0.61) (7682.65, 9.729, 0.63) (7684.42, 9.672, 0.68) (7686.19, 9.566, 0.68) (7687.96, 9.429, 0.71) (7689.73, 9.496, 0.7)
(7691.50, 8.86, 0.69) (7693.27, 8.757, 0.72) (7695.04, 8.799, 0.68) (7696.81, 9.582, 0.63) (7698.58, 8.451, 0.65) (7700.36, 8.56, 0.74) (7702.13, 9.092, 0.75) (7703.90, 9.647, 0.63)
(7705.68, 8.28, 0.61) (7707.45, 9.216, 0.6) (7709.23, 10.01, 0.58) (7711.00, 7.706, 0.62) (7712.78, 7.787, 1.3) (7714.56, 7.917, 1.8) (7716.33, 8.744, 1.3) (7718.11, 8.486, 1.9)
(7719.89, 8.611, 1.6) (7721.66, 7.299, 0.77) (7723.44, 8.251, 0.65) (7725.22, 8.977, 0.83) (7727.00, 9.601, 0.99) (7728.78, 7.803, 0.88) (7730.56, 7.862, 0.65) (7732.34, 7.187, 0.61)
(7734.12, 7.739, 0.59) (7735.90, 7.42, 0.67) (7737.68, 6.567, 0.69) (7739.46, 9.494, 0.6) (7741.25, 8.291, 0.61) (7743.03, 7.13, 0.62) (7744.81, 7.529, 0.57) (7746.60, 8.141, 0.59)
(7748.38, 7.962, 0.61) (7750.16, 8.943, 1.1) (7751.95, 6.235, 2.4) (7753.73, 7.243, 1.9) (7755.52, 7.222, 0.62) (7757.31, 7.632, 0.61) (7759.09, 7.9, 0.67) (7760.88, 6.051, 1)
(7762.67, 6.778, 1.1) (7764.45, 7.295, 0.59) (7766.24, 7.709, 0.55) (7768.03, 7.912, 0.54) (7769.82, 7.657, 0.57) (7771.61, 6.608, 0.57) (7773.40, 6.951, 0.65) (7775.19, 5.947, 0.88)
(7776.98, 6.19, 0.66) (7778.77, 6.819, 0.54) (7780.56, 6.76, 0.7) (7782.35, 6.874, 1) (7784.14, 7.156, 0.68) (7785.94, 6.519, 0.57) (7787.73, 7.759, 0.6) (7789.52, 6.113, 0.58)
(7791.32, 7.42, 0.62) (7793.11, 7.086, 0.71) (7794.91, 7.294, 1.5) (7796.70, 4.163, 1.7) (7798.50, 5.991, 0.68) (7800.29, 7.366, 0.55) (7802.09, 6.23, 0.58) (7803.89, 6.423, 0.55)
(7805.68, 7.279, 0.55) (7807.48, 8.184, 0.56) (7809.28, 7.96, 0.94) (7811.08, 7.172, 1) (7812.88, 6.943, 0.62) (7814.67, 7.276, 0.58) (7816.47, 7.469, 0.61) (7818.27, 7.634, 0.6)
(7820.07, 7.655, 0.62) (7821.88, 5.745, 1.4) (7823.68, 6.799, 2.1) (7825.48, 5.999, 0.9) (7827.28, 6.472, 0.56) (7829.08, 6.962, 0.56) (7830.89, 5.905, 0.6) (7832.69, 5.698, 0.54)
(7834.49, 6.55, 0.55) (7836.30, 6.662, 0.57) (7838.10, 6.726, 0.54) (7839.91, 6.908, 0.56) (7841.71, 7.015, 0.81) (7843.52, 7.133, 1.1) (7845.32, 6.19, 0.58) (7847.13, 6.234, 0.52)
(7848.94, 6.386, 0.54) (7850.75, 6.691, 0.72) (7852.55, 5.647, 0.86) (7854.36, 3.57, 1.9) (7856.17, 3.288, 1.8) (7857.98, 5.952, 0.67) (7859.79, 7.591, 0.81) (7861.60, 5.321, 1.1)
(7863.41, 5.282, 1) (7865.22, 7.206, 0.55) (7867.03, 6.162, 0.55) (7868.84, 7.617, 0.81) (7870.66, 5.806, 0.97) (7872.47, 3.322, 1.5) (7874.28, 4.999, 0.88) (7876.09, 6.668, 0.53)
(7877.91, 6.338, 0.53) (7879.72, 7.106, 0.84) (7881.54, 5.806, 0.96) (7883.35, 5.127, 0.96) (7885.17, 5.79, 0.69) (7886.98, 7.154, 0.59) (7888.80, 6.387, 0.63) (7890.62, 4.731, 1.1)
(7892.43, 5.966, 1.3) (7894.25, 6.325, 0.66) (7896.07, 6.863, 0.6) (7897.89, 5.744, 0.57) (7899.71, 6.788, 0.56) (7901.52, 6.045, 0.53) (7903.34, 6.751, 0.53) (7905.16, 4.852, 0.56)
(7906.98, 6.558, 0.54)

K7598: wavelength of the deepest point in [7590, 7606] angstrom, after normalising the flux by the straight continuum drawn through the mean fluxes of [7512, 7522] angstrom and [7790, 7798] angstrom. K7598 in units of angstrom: 7591.21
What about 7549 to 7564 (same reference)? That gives 7559.81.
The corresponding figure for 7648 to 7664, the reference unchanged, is 7661.45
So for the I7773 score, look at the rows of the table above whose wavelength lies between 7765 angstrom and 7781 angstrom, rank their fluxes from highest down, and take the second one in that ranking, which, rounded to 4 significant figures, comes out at 7.709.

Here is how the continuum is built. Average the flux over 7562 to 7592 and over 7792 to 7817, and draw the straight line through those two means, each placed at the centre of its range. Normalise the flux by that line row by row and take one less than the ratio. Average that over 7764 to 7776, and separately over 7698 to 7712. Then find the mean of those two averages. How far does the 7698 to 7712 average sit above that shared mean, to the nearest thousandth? 0.076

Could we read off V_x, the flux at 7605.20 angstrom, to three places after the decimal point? 13.270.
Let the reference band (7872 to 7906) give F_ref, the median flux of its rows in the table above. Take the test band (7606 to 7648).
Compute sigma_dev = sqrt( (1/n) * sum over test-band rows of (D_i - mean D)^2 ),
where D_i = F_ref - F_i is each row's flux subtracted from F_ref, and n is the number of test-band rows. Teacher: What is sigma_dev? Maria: 1.1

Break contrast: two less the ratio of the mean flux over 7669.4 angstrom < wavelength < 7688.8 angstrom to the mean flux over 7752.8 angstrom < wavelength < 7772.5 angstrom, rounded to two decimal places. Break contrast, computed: 0.67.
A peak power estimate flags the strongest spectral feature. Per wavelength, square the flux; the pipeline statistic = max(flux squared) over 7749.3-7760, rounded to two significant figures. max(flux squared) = 80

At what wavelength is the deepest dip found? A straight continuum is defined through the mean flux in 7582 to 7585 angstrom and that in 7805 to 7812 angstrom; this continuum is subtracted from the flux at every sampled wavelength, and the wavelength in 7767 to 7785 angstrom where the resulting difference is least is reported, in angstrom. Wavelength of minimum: 7775.19 angstrom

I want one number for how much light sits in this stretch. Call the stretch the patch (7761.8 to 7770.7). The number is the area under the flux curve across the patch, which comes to 67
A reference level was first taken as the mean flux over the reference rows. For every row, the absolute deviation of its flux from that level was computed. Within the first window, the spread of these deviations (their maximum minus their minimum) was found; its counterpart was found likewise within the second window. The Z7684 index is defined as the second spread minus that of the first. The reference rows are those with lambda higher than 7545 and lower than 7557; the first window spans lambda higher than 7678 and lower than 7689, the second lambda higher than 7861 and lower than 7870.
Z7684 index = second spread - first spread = 1.3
